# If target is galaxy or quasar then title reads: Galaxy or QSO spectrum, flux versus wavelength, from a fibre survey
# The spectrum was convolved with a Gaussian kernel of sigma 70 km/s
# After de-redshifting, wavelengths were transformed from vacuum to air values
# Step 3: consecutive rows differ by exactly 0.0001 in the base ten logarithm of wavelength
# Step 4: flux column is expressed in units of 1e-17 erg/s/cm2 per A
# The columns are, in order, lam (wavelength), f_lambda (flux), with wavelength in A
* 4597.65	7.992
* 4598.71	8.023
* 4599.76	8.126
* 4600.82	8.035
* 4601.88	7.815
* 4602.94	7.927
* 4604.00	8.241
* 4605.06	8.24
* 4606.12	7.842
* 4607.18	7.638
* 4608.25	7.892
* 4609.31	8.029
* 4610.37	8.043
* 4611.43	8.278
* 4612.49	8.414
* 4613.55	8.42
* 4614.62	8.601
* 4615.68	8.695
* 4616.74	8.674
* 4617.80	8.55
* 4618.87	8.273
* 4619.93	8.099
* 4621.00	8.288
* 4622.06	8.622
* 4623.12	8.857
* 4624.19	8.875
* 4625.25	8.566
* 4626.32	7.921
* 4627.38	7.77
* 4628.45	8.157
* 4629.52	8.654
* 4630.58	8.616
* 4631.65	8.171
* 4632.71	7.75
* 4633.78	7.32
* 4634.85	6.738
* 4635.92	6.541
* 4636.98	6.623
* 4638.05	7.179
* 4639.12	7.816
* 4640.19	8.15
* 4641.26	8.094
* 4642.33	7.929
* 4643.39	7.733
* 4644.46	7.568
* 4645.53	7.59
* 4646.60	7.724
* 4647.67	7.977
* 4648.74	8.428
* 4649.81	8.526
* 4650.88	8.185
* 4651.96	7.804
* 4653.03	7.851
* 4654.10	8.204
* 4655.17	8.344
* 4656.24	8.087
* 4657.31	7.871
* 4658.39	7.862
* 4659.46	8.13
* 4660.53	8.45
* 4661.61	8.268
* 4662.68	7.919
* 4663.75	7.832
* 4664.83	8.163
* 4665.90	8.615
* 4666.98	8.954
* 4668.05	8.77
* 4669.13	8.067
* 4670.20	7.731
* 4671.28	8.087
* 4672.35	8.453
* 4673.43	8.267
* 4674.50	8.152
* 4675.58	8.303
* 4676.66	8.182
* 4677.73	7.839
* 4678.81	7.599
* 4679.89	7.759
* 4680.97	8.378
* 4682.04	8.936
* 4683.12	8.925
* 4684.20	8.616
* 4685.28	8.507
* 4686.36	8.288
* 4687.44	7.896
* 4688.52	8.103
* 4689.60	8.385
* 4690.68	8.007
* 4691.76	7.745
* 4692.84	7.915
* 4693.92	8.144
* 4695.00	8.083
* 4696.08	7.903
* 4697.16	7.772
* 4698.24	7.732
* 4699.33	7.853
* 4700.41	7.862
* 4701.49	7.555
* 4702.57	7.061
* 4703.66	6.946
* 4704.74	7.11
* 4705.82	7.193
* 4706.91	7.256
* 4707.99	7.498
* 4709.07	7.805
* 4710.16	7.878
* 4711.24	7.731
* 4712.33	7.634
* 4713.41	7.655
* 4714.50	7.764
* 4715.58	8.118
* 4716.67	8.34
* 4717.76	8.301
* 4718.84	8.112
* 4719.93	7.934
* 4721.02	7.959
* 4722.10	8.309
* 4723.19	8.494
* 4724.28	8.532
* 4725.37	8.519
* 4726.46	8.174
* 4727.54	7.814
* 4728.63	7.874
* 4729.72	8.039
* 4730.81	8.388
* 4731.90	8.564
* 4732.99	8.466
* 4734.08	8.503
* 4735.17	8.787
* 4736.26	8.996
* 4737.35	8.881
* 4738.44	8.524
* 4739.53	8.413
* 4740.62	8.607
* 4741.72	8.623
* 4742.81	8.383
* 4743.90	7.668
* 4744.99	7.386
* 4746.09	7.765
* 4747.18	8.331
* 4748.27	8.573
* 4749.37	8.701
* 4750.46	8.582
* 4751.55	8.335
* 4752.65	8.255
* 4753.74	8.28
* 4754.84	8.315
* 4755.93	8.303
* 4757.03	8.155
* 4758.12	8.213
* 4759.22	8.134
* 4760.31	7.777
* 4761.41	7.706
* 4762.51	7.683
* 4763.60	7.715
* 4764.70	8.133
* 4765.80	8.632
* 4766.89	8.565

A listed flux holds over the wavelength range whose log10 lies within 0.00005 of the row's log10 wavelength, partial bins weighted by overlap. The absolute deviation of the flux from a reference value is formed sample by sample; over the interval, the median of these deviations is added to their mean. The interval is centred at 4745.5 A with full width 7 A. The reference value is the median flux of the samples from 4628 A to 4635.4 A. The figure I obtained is 0.82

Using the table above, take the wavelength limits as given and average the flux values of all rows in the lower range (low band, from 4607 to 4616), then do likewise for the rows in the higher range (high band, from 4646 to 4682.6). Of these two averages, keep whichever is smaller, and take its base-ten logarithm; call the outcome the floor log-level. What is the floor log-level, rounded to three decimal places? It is 0.912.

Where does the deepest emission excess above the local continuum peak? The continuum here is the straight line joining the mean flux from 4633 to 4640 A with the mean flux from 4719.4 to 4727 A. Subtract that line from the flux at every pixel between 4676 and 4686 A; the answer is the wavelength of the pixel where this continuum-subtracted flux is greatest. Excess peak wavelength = 4682.04 A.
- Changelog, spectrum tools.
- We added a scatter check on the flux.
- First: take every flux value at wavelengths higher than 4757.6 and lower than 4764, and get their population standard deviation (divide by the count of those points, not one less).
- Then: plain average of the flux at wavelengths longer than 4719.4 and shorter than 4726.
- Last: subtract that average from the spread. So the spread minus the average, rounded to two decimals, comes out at -8.07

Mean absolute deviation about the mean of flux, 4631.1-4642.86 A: 0.55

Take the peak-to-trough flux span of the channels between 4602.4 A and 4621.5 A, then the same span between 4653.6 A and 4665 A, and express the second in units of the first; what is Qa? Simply 0.6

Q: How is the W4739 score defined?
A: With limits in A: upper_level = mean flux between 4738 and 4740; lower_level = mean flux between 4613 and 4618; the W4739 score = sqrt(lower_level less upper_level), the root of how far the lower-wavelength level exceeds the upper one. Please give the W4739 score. 0.35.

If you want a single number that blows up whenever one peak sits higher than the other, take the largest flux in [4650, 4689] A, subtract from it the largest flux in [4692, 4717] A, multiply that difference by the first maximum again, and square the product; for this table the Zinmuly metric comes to 30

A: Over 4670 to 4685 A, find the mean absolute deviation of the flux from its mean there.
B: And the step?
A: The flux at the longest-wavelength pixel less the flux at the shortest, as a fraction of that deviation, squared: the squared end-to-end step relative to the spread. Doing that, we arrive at 7.5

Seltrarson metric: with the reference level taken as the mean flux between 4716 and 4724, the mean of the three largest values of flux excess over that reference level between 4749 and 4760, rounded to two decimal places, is 0.33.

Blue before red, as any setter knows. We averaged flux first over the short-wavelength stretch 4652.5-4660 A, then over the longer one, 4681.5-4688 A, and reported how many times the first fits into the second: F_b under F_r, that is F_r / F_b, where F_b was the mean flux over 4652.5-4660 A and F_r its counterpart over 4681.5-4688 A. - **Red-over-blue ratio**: 1.06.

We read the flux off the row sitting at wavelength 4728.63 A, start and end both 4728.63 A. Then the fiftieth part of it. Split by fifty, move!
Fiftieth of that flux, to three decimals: 0.157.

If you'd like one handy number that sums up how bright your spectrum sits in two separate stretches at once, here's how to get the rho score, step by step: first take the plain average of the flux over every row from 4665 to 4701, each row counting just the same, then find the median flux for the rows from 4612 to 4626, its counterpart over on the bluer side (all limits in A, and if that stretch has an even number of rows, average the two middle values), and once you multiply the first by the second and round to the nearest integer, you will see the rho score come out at 70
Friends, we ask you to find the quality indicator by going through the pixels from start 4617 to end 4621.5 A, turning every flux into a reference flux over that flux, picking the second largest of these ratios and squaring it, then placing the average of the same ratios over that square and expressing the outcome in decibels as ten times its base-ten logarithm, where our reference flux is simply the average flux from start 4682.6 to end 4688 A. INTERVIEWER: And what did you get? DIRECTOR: -0.1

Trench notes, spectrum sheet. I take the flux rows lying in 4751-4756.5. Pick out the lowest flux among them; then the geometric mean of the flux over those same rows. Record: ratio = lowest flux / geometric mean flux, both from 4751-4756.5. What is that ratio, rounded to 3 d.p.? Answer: 0.995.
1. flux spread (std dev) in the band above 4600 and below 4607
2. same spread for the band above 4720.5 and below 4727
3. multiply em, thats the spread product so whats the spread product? 0.04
